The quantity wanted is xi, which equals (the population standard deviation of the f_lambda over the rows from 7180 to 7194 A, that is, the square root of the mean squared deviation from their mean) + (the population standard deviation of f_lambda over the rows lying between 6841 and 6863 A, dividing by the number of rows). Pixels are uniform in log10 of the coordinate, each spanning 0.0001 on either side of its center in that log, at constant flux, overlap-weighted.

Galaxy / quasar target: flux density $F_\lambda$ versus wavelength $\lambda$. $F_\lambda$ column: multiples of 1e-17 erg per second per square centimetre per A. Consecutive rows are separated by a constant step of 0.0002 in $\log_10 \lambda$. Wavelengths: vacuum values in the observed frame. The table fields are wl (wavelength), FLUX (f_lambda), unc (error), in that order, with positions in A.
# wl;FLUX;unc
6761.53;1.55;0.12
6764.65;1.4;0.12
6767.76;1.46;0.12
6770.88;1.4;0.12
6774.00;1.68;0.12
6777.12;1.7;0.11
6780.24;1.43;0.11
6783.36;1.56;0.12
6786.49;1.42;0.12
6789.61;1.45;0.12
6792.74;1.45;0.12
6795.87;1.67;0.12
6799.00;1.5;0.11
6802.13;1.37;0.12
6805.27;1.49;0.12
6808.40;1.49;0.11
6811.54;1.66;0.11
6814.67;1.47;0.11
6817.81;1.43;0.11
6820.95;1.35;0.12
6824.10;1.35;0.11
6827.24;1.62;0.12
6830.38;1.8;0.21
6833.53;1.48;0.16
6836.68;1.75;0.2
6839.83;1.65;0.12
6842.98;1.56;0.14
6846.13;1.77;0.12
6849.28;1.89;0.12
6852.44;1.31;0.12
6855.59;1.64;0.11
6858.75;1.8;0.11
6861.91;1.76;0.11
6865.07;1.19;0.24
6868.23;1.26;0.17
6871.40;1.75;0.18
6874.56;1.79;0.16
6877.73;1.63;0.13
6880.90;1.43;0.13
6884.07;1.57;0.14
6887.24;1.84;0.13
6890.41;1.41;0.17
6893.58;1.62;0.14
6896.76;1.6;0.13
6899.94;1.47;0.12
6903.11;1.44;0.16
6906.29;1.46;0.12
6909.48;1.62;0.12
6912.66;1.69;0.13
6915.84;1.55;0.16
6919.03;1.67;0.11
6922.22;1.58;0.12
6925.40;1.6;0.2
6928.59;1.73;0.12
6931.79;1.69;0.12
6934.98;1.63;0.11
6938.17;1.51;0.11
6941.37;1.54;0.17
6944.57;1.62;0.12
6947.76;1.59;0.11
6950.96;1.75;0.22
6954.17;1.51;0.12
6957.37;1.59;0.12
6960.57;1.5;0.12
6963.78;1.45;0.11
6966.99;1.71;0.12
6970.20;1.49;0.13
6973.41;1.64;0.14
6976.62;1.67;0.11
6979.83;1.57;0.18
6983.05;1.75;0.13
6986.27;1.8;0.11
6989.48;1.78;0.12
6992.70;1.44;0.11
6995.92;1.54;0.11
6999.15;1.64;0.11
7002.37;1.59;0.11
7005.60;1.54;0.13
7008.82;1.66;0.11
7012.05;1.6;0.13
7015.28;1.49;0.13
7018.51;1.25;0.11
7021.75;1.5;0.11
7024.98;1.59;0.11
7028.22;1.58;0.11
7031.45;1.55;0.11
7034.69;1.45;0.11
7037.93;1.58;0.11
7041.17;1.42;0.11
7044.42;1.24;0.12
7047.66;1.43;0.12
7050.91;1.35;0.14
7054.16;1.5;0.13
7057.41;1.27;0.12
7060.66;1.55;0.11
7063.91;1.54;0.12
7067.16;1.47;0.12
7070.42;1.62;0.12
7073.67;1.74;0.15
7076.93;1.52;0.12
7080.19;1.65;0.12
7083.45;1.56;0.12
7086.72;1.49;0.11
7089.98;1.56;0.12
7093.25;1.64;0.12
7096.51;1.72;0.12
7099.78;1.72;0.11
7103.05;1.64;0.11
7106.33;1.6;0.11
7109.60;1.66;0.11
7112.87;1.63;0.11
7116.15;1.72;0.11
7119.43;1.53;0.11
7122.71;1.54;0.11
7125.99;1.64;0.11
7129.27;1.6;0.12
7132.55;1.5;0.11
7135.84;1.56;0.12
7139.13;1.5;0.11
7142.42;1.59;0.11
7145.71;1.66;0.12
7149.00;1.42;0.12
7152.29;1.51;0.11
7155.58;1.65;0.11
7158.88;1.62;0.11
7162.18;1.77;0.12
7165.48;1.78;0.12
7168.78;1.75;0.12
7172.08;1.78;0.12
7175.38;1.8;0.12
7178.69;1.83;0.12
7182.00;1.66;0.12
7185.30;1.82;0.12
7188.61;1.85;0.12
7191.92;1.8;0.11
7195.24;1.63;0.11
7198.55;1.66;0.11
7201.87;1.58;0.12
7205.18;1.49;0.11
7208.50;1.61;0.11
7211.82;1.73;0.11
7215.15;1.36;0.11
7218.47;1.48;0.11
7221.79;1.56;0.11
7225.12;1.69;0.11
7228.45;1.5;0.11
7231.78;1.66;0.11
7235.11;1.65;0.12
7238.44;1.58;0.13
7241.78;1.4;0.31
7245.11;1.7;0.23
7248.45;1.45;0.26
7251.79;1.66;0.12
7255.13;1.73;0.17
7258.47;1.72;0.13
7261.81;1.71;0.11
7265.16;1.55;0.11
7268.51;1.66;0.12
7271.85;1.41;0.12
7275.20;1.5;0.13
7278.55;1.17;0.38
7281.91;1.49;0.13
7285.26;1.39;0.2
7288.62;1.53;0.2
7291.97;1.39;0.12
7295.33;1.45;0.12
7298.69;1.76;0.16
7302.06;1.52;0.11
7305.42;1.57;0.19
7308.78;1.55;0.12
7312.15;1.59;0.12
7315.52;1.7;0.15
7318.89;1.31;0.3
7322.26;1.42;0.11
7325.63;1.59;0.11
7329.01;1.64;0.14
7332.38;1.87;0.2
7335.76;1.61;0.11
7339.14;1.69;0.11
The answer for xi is 0.25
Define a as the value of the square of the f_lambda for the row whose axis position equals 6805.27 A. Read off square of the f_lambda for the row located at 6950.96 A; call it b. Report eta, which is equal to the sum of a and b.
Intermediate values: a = 2.22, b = 3.1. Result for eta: 5.28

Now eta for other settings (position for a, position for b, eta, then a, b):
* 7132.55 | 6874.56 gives 5.45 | 2.25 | 3.2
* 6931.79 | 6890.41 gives 4.84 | 2.86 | 2.0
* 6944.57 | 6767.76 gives 4.76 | 2.62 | 2.1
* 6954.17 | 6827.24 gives 4.90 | 2.28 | 2.6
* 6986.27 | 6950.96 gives 6.30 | 3.24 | 3.1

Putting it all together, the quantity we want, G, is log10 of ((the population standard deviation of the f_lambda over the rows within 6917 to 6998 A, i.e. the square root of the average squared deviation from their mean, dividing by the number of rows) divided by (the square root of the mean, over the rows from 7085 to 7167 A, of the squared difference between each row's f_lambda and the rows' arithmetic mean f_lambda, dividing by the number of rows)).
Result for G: 0.05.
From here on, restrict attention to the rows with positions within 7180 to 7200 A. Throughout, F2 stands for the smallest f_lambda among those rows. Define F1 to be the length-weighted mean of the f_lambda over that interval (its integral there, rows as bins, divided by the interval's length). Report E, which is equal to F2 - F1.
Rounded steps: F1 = 1.74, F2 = 1.63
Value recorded -0.11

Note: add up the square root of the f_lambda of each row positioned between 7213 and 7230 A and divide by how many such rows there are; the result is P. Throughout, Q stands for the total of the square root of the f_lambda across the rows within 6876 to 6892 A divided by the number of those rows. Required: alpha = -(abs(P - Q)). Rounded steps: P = 1.23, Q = 1.25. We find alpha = -0.023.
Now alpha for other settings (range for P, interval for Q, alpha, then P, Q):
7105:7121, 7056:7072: -0.056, 1.28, 1.22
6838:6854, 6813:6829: -0.076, 1.28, 1.20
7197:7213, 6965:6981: -0.001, 1.27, 1.27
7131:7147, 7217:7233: -0.006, 1.25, 1.26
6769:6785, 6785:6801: -0.022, 1.25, 1.22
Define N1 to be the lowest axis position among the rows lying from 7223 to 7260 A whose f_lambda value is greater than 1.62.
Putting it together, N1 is 7225.12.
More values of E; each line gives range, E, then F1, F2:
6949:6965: -0.11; 1.56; 1.45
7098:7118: -0.06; 1.66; 1.6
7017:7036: -0.24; 1.49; 1.25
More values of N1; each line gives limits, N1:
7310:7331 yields 7315.52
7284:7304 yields 7298.69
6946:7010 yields 6950.96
